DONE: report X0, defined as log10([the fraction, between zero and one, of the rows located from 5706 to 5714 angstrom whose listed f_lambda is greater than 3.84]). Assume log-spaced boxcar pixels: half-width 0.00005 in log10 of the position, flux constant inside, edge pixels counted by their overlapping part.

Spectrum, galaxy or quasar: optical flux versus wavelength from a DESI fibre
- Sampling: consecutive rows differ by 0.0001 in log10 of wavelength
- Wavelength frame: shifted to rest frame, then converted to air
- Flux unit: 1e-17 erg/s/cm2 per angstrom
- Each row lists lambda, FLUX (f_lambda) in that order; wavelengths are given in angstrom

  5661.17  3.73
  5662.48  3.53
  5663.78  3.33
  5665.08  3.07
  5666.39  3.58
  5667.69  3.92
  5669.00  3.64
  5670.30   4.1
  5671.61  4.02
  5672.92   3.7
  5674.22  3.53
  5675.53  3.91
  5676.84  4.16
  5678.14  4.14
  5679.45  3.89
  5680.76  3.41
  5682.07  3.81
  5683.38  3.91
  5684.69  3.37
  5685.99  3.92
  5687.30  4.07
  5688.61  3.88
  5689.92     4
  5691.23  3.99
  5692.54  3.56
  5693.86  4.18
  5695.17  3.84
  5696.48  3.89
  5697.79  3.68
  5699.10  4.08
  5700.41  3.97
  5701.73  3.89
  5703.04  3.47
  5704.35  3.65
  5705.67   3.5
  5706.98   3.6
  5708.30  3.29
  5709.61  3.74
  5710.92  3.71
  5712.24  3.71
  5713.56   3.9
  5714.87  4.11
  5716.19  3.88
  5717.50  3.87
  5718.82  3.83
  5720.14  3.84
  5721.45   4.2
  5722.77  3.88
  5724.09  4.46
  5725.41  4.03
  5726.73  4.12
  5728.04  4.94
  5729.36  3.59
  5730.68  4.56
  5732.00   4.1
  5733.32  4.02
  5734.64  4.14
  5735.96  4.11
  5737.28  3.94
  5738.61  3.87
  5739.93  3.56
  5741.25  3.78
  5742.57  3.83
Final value -0.78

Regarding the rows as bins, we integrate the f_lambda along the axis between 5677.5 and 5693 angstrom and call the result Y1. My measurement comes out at 59.4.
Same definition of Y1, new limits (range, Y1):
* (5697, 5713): 59.1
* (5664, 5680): 60.7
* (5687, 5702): 58.7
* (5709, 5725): 62.9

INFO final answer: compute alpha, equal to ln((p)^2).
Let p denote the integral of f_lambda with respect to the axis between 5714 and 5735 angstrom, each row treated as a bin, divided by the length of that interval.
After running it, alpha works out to 2.82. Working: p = 4.10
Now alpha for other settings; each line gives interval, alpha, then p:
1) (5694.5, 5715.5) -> 2.64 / 3.75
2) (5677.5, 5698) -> 2.70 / 3.85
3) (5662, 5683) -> 2.64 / 3.74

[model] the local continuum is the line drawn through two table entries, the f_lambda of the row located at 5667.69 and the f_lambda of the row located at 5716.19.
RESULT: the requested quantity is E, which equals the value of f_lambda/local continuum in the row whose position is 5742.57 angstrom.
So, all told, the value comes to 0.99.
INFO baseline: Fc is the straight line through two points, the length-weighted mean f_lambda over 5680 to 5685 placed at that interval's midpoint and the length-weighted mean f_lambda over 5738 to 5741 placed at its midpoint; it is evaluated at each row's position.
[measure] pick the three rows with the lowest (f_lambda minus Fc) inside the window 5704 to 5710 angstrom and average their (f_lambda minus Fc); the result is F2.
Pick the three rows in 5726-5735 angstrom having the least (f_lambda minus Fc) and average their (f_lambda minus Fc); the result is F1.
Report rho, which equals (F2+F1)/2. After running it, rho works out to -0.01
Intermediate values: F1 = 0.2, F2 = -0.215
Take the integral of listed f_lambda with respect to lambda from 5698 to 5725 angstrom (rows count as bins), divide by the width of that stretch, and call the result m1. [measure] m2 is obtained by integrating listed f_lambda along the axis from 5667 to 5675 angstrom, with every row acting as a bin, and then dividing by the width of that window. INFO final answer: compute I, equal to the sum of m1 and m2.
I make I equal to 7.65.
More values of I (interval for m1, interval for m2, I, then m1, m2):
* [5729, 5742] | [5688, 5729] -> 7.87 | 3.97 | 3.89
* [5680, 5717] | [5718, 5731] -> 7.92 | 3.79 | 4.13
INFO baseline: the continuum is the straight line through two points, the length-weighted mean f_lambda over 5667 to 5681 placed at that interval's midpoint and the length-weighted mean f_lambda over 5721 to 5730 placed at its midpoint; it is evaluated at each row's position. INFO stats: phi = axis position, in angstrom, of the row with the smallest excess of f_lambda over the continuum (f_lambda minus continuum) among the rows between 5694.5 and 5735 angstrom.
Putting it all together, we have 5708.30 angstrom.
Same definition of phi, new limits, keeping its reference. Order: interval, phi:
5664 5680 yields 5665.08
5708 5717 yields 5708.30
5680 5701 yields 5684.69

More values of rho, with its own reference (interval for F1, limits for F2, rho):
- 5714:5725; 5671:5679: 0.12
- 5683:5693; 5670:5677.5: 0.02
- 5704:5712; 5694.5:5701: -0.04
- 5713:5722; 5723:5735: 0.16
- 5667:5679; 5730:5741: 0.03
